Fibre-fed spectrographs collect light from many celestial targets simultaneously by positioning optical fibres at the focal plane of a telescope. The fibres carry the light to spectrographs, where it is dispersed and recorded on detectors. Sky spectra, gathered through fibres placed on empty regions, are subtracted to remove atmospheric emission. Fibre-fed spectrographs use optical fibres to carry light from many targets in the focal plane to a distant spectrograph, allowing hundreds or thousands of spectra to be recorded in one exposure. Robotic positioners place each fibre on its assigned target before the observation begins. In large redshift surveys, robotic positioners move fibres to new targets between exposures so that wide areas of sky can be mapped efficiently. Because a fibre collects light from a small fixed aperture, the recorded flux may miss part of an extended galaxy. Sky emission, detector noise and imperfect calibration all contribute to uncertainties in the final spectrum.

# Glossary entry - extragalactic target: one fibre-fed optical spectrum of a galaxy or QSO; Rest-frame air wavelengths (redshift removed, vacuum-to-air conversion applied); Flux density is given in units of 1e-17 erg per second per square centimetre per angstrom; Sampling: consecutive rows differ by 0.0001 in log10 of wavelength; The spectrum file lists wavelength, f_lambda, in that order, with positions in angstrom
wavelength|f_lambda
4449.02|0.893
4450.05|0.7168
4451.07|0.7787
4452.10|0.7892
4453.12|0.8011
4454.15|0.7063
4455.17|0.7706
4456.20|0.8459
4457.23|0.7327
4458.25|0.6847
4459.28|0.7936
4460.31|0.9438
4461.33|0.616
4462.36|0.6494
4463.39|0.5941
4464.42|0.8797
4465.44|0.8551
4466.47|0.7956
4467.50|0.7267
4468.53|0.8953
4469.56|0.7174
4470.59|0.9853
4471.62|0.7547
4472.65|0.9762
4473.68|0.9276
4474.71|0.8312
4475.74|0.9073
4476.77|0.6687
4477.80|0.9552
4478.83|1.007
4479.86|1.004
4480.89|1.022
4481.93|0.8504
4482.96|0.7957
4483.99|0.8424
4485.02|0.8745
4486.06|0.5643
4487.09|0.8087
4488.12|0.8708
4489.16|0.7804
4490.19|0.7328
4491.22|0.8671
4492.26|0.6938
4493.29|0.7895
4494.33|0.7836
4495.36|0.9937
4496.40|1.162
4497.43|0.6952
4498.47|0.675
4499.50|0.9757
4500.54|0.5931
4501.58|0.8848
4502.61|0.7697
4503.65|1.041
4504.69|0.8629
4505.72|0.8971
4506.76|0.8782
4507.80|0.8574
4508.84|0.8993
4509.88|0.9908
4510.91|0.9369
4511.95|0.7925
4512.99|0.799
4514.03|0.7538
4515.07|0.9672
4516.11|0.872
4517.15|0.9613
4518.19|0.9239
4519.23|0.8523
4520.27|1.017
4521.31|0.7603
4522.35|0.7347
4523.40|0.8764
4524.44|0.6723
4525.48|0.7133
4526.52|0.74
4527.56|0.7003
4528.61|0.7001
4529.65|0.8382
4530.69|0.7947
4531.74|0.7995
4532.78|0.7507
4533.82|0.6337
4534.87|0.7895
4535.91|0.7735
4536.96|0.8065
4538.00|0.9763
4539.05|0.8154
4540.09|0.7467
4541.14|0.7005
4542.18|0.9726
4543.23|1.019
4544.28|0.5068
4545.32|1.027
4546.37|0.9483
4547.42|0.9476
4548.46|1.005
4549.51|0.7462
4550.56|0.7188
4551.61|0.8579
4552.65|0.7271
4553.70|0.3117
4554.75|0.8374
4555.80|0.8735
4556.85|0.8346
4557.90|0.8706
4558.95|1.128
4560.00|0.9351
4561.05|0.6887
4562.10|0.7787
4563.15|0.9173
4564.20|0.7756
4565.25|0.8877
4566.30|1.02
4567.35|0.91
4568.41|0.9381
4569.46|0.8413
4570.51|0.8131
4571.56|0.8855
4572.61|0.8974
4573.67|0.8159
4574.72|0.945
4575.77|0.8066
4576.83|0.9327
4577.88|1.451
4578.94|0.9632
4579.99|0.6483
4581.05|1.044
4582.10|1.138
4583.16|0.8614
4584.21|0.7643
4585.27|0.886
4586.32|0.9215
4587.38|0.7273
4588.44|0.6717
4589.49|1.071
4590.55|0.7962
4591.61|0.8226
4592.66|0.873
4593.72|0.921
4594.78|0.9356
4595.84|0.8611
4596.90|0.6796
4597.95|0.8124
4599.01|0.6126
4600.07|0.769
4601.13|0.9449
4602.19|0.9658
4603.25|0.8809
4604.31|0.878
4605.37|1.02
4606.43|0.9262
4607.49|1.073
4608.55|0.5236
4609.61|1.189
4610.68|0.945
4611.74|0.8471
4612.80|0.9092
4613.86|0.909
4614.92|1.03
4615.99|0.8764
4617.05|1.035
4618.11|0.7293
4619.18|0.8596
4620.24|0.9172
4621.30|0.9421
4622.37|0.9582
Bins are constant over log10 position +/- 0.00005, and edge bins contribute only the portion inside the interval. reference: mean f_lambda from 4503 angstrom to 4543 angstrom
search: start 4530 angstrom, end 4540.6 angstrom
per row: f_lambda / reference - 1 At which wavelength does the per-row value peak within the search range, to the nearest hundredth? 4538.00 angstrom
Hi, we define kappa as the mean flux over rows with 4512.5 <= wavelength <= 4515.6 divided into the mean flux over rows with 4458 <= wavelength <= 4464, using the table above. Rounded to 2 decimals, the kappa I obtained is 0.85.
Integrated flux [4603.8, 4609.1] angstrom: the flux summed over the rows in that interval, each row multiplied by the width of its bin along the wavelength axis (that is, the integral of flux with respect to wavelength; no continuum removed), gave 4.7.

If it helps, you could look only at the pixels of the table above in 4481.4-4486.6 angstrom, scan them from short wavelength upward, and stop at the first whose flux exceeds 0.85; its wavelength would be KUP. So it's 4481.93 angstrom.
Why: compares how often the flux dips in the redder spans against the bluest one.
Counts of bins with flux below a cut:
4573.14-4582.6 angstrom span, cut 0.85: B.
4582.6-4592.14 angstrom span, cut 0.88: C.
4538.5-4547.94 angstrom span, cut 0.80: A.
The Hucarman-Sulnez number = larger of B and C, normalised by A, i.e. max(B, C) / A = 2.0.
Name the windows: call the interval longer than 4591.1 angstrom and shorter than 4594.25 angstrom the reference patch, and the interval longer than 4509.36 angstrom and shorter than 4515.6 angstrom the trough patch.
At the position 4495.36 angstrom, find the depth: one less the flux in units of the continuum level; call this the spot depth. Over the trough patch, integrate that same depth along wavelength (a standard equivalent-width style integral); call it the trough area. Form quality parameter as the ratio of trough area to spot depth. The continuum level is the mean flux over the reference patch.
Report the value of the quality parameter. 0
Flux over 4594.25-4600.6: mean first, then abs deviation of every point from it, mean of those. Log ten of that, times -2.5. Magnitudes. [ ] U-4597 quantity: 2.60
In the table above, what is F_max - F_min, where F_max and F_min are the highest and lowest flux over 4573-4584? 0.80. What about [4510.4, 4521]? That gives 0.26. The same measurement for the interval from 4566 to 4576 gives 0.21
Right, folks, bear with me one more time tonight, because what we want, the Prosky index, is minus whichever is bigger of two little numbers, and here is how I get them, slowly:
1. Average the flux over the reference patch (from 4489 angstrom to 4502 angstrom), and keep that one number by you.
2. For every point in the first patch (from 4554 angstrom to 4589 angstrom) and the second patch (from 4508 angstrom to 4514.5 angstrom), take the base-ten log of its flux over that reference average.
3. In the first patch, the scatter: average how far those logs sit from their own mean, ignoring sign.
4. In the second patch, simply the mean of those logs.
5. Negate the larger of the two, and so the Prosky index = -0.048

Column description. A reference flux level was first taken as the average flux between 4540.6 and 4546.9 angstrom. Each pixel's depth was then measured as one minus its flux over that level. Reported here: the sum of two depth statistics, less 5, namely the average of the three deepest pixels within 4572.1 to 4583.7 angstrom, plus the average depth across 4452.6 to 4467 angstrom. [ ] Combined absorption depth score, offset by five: -4.76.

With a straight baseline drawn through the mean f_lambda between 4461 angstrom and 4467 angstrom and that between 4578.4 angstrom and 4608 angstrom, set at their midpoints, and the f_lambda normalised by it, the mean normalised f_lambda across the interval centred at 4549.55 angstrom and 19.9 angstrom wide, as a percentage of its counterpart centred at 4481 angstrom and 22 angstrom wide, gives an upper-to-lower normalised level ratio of 88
